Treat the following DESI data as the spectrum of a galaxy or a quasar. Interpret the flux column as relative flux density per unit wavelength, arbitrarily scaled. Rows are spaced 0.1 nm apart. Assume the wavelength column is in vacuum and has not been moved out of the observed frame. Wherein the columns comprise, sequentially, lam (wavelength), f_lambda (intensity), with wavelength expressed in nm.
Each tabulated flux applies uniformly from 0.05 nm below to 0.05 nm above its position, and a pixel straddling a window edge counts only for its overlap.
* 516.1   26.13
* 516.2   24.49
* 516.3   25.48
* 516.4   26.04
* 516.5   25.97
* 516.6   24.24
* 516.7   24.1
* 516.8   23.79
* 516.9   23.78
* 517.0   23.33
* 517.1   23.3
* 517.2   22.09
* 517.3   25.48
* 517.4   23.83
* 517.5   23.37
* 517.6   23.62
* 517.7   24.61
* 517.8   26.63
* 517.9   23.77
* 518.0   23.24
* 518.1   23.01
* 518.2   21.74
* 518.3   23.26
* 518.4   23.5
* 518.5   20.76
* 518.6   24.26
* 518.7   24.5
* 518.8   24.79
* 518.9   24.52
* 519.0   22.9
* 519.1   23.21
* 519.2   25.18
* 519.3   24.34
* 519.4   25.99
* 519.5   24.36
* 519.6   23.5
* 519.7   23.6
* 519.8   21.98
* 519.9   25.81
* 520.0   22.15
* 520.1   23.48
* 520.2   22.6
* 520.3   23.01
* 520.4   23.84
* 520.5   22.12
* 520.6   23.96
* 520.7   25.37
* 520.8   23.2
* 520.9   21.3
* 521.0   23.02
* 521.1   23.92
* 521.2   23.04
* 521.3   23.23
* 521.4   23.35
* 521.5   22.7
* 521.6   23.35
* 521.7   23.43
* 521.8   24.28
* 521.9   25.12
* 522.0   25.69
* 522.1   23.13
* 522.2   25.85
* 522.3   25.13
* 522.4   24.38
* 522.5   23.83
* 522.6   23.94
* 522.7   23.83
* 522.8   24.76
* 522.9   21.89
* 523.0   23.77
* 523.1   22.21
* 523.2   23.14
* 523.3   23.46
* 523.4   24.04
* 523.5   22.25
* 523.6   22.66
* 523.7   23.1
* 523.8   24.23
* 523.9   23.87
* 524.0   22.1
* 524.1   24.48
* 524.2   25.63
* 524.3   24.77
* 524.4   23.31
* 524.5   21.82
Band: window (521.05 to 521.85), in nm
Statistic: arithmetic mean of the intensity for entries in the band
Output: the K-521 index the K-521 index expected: 23.41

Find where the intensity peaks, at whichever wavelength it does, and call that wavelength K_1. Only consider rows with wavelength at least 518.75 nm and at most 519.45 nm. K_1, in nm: 519.4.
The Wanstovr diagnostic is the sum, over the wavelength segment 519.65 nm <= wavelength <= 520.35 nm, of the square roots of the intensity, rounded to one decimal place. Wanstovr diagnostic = 33.7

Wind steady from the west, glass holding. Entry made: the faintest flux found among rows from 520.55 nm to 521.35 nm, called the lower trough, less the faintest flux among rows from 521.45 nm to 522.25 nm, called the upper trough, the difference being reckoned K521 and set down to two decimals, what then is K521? -1.40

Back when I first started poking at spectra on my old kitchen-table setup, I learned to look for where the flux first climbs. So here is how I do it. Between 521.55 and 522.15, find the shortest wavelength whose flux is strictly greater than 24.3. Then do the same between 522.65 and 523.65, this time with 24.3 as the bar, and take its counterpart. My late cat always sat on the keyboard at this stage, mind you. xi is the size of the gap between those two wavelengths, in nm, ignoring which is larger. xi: 0.90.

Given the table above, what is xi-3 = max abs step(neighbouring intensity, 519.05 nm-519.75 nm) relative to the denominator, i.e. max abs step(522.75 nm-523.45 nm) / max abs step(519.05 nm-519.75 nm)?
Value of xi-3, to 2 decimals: 1.46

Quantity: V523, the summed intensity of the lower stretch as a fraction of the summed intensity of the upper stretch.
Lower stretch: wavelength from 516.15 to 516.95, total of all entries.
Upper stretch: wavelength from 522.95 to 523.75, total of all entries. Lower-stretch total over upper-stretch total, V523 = 1.07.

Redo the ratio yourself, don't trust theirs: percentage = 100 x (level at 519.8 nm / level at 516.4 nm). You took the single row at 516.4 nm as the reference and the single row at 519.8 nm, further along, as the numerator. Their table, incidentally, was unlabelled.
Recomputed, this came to 84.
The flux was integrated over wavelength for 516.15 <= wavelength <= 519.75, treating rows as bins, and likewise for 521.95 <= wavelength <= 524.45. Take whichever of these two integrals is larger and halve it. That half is 43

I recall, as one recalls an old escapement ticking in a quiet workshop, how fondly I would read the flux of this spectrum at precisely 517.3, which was 25.48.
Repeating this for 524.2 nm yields 25.63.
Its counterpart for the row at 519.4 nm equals 25.99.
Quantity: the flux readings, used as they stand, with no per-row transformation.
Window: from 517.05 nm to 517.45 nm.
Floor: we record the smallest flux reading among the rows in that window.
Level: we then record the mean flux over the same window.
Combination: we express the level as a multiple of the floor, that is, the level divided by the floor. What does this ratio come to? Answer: 1.07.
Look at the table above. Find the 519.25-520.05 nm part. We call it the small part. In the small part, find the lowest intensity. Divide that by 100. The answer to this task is 0.220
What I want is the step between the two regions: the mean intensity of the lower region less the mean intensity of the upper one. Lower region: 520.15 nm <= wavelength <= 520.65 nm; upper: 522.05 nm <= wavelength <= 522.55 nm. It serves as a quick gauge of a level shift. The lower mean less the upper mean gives -1.4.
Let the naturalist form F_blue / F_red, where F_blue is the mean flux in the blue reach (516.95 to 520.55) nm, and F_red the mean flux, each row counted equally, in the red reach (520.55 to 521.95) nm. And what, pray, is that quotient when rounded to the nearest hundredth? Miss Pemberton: 1.01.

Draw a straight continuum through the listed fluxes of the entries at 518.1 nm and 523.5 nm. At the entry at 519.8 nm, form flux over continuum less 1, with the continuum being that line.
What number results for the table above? -0.03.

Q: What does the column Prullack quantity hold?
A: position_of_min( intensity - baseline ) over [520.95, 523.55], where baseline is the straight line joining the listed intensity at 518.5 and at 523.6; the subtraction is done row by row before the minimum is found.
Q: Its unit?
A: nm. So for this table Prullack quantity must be 522.9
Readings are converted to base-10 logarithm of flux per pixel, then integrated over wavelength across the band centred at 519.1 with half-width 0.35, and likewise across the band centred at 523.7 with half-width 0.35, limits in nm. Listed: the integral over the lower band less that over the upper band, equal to 0.016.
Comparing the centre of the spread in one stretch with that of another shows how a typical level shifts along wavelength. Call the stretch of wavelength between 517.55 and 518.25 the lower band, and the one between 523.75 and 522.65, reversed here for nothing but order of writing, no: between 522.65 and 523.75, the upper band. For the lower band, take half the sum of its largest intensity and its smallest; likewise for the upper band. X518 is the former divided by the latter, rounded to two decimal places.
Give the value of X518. 1.04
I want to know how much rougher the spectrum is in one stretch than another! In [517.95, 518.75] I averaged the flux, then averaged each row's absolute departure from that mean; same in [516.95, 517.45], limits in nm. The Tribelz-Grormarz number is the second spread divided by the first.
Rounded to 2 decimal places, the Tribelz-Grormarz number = 0.93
